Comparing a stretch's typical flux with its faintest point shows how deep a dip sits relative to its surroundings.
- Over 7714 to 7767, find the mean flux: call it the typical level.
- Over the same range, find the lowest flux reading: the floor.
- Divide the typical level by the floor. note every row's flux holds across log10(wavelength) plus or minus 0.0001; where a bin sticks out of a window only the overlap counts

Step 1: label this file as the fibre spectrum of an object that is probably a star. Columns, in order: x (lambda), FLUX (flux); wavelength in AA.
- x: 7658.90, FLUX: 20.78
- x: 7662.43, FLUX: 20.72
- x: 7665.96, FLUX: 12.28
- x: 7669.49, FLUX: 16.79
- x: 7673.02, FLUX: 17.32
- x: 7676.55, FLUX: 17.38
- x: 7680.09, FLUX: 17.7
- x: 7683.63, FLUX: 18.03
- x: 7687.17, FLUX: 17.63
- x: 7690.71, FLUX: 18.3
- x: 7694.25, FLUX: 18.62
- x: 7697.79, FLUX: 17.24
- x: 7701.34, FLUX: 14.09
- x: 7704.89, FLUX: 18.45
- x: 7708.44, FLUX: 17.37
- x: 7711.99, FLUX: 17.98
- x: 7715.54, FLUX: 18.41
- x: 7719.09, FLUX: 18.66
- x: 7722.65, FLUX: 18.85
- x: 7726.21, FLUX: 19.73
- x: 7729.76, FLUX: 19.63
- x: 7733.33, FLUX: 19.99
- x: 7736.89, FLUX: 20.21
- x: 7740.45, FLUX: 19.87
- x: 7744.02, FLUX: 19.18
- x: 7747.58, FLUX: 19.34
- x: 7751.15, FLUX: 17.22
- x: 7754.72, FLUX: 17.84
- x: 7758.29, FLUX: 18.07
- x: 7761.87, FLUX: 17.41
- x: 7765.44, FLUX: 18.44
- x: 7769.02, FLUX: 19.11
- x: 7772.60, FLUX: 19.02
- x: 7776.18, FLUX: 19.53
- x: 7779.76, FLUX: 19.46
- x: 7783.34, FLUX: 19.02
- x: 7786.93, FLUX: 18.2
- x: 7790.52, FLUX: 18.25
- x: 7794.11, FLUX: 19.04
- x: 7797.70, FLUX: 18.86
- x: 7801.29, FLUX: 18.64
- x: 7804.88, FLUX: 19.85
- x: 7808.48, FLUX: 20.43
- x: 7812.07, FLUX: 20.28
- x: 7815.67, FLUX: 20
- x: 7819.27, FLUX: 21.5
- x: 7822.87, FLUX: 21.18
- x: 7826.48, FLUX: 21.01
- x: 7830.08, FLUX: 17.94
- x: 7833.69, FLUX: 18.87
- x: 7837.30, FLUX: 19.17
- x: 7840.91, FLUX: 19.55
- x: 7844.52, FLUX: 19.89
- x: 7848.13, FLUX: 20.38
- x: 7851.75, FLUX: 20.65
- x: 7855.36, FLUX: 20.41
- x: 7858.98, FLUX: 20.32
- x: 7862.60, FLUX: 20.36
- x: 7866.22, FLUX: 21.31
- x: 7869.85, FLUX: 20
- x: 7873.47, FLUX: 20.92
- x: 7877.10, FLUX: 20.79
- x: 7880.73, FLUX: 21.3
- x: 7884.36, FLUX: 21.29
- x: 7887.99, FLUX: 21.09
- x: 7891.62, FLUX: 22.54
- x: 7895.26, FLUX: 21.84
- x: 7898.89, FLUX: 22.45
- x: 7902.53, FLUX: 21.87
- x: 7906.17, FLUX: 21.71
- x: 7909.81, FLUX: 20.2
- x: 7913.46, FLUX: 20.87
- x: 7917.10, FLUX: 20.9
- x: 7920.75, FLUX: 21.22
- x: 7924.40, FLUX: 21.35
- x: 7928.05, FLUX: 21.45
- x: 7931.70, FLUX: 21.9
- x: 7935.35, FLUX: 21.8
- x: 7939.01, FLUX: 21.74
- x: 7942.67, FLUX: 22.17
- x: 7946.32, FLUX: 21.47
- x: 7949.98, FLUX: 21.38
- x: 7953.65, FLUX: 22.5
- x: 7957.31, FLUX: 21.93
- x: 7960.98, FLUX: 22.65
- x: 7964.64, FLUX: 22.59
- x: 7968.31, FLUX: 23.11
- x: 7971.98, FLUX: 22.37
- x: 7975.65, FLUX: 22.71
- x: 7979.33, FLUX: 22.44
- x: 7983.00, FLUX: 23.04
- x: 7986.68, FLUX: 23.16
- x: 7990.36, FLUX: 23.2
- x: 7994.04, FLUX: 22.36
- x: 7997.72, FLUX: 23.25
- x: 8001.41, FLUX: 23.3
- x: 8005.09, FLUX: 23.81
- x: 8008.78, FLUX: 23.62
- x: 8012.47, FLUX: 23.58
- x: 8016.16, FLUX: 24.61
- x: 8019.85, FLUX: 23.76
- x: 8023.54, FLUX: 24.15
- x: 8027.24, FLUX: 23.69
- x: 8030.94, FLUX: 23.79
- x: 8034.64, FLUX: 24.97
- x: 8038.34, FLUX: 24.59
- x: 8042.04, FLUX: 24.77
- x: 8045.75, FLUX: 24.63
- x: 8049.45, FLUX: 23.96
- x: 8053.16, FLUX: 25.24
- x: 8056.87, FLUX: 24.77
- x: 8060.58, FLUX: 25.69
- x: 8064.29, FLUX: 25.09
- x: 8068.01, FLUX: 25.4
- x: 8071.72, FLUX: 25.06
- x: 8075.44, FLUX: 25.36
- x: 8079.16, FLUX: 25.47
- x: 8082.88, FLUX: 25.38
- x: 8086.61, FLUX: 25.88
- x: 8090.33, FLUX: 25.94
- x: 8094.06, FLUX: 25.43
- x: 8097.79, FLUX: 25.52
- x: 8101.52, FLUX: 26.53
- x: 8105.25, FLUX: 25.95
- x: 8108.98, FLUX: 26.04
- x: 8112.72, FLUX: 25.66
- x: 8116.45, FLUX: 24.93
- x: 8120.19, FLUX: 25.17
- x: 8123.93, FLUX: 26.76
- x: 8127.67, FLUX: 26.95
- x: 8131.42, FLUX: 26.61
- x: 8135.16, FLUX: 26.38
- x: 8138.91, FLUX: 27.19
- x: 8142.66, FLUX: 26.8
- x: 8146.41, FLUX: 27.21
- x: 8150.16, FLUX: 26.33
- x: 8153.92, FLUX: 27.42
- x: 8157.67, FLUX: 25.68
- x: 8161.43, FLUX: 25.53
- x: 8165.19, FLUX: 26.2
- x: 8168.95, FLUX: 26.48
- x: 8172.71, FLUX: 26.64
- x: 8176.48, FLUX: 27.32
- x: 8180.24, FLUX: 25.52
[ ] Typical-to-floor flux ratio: 1.10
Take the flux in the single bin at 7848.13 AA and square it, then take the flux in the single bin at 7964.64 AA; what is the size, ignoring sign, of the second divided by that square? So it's 0.054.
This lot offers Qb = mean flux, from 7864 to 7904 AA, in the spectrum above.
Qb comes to 21.4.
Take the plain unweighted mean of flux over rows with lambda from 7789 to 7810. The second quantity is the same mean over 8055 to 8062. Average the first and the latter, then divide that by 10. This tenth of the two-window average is 2.22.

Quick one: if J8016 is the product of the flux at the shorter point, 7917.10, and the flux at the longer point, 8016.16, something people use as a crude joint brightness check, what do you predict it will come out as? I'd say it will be 514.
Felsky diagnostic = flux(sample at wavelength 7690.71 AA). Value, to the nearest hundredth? 18.30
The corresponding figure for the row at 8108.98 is 26.04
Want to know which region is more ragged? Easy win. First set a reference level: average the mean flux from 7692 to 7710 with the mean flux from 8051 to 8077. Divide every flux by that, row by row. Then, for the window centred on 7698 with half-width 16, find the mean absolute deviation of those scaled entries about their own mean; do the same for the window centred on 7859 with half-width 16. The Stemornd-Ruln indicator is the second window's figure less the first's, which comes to -0.025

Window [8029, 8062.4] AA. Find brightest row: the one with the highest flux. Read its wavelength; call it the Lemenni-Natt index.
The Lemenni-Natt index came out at 8060.58 AA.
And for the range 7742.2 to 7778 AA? 7776.18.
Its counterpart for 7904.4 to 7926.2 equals 7906.17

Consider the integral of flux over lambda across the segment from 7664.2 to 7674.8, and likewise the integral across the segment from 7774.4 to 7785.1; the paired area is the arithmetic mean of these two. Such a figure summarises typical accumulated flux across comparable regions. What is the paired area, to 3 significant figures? 186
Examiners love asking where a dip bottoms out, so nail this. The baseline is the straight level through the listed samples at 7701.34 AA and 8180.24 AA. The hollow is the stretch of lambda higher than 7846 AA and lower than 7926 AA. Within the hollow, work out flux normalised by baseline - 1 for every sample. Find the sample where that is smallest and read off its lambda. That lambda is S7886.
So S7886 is 7909.81 AA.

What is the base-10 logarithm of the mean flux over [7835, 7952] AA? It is 1.32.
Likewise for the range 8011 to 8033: 1.38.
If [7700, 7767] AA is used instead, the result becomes 1.27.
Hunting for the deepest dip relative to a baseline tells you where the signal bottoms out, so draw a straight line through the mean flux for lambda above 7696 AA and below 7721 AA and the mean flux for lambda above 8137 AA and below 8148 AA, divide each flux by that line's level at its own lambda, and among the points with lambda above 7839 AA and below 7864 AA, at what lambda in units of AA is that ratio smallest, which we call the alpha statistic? 7840.91 AA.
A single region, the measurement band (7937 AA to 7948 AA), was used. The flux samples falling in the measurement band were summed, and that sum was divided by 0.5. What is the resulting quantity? 131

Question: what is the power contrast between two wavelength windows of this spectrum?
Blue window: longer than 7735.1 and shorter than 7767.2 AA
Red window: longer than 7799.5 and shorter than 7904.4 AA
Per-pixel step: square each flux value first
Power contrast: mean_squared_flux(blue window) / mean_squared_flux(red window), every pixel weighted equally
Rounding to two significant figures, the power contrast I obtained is 0.82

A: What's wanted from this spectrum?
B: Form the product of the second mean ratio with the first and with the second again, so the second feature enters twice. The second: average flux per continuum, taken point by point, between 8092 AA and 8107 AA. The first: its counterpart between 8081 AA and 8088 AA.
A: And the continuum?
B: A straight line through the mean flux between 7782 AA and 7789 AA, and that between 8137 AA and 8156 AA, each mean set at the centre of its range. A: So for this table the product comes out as 1.00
